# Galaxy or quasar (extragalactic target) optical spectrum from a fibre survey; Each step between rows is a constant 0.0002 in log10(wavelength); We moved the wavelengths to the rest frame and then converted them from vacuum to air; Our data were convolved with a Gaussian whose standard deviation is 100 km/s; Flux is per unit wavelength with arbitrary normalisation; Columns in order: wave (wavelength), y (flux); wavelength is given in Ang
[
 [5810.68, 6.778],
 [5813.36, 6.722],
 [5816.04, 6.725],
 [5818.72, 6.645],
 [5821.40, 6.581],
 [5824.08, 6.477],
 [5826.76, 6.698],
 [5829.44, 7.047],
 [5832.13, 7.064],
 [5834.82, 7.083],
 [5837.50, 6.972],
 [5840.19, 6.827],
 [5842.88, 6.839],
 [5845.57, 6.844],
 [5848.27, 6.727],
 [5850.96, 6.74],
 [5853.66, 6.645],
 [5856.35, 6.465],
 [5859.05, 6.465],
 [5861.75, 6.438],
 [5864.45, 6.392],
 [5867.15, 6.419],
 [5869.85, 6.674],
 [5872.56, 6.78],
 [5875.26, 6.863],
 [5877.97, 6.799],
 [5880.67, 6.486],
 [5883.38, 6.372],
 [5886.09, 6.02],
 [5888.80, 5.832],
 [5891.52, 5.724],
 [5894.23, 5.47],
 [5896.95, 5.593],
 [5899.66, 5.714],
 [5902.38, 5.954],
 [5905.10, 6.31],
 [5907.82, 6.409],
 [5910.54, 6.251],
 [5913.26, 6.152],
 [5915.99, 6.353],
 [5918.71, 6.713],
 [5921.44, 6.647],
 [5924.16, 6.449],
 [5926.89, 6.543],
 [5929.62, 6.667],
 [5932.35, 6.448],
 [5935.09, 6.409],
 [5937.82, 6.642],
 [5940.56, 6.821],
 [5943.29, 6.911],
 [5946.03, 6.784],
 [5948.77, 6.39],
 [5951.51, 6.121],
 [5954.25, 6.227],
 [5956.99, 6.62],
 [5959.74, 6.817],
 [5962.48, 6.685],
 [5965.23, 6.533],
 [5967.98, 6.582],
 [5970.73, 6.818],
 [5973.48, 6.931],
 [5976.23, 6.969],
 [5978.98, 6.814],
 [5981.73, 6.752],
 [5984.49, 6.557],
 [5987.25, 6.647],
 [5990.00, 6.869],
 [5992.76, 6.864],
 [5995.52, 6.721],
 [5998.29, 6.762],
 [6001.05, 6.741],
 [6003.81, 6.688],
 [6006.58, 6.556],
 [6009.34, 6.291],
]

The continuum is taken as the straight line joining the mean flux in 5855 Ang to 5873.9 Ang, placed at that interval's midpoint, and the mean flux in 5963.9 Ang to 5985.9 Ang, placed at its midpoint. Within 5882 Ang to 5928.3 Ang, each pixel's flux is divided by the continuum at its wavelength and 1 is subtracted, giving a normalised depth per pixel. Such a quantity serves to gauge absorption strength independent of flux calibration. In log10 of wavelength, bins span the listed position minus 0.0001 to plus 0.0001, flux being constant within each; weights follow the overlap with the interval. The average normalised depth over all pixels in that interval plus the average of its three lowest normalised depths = -0.22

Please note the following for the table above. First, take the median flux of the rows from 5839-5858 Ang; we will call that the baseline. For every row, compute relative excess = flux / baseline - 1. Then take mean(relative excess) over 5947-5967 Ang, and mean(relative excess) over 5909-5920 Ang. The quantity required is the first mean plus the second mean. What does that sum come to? -0.09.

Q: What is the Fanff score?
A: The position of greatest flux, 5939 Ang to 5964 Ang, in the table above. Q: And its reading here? 5943.29 Ang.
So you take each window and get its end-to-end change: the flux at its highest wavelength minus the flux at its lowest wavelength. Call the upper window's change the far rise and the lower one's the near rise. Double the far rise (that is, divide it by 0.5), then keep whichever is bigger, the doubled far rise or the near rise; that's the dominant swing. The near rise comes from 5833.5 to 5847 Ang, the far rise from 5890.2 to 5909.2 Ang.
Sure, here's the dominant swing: 1.4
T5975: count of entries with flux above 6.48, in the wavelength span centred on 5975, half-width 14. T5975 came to 10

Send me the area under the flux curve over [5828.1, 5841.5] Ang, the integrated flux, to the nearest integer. 94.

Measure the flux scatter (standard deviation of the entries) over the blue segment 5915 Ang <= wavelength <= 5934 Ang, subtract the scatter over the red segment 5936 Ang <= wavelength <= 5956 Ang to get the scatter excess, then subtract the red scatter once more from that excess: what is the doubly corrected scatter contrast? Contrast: -0.5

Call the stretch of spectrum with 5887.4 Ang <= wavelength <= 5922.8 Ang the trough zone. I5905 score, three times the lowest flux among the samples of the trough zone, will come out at 16.4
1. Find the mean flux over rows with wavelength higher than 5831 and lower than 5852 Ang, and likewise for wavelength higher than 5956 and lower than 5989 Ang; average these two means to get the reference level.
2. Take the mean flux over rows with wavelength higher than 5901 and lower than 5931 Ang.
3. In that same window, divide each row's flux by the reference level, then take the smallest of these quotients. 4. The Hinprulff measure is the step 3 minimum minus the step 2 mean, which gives -5.53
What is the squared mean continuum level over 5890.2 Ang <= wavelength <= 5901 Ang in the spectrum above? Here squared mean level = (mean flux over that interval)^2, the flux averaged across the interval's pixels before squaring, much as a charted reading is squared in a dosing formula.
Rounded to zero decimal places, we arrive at 32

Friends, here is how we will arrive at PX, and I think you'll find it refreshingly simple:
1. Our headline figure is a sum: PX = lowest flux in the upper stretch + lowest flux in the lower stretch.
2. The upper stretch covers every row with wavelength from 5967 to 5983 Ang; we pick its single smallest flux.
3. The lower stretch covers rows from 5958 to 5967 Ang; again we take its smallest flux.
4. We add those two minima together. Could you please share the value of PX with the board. 13.1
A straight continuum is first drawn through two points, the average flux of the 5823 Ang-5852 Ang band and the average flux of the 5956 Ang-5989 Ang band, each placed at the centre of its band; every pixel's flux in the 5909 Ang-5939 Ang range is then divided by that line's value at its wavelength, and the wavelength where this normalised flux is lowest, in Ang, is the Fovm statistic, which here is 5913.26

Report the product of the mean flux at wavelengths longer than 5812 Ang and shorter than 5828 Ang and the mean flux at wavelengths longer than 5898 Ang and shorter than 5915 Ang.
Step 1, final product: 40.7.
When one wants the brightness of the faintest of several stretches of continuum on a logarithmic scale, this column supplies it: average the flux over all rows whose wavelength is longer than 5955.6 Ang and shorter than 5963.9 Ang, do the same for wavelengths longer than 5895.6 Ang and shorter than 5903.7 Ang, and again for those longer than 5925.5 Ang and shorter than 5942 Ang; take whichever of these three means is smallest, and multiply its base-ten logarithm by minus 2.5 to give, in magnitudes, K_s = -1.90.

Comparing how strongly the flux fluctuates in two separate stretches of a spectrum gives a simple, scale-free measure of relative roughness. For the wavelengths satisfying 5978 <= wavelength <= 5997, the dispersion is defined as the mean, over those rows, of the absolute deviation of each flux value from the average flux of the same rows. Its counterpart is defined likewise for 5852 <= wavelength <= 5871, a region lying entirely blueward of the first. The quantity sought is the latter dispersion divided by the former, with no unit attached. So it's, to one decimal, 1.0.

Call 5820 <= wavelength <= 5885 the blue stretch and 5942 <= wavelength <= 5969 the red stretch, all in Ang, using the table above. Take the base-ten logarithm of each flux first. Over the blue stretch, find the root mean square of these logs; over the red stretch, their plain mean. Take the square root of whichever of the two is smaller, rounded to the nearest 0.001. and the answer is 0.904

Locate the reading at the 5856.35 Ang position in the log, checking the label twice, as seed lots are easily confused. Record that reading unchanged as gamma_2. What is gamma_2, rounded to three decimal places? 6.465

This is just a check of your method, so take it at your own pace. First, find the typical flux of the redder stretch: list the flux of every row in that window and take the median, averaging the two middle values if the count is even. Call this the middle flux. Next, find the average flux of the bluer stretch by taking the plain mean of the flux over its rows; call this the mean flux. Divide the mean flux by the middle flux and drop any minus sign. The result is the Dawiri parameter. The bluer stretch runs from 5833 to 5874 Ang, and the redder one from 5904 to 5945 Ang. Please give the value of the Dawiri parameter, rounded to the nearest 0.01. 1.04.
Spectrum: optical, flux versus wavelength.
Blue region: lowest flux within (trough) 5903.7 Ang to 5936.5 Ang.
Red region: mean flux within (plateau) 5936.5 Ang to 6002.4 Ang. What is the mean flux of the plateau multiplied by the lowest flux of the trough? 41.2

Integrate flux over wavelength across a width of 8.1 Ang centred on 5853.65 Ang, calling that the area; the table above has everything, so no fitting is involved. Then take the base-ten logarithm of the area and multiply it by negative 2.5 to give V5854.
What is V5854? -4.32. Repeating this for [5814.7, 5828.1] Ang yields -4.87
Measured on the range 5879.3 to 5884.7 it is -3.85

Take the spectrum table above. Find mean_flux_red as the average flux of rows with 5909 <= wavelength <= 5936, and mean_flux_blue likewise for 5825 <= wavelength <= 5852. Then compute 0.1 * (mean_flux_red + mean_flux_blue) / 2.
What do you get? 0.67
